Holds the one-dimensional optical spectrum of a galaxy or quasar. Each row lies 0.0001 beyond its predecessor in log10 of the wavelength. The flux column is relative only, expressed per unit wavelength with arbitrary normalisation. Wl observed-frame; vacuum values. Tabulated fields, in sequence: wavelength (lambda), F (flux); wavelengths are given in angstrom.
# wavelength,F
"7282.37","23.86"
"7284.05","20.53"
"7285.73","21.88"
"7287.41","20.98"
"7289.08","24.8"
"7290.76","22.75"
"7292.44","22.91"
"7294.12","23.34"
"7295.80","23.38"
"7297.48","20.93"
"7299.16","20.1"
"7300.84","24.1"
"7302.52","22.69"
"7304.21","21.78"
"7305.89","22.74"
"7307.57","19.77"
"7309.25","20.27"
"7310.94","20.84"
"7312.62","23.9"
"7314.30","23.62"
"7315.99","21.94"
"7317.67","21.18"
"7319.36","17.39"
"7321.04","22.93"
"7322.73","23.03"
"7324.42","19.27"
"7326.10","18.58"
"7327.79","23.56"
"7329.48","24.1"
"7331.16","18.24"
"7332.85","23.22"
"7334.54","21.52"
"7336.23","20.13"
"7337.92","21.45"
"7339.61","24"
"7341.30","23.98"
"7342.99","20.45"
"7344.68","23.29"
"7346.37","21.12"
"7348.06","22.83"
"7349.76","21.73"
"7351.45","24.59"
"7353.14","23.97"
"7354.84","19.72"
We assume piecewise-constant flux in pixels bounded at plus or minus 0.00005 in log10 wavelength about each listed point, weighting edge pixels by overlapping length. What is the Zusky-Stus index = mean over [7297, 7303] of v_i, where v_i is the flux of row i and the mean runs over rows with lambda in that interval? 22.0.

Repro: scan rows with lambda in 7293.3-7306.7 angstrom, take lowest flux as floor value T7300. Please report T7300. 20.1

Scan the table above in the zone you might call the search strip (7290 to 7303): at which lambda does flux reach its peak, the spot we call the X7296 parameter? 7300.84 angstrom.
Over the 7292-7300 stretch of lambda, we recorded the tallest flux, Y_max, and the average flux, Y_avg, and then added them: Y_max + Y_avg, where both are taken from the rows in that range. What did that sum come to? 45.5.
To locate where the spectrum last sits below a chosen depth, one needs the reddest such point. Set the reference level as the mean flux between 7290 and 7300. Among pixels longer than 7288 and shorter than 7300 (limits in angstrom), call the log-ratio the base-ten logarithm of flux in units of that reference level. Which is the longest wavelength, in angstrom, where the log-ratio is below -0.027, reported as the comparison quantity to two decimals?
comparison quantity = 7299.16 angstrom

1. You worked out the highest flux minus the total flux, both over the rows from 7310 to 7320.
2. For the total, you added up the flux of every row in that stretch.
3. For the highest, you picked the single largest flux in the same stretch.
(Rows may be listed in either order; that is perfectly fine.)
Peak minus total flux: -105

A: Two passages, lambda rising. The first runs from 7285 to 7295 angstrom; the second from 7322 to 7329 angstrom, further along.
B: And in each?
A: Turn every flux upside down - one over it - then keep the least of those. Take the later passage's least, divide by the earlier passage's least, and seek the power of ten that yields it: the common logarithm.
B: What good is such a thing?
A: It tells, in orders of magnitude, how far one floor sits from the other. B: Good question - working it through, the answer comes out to 0.0223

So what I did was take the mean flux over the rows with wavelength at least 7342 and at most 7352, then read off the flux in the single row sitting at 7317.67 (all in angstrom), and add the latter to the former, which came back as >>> 43.5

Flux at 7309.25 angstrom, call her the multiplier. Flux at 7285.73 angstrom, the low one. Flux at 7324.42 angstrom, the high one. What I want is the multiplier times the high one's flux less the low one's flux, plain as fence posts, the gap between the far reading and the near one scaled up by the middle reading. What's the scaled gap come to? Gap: -53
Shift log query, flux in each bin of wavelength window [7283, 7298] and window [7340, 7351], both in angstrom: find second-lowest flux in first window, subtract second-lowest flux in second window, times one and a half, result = 0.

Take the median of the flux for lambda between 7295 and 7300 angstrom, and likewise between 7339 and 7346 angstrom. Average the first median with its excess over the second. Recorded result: 9.1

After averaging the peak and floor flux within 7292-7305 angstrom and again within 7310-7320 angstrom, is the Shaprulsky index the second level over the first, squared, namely 0.87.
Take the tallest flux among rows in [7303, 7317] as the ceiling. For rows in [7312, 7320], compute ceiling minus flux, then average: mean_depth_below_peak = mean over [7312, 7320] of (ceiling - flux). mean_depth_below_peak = 2.3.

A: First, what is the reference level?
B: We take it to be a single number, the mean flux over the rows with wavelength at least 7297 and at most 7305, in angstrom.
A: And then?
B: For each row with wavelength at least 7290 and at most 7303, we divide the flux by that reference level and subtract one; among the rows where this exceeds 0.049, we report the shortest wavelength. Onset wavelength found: 7294.12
